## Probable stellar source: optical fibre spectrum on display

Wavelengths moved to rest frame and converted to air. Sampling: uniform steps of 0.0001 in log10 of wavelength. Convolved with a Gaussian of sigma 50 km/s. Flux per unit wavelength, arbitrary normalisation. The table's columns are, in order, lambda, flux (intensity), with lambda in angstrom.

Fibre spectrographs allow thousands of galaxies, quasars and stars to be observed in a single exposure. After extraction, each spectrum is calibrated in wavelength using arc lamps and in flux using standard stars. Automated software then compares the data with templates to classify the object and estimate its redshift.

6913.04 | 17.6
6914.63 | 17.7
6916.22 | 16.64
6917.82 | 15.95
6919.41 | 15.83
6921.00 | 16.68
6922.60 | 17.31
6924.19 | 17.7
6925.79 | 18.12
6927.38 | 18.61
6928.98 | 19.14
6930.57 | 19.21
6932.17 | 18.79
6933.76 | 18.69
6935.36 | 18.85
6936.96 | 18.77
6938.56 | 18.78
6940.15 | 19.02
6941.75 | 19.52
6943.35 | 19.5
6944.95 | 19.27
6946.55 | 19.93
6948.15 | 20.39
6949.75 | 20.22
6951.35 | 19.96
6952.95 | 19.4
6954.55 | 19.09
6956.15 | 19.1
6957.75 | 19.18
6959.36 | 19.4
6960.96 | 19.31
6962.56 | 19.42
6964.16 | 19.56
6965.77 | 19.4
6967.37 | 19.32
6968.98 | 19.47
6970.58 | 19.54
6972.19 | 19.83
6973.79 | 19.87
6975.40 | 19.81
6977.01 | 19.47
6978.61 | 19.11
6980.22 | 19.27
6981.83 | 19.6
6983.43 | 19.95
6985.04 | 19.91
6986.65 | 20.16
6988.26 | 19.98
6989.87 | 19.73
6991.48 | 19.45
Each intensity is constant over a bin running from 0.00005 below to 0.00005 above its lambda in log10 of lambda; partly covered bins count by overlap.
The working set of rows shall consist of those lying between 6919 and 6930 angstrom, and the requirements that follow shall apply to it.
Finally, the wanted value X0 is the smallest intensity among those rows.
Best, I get 15.83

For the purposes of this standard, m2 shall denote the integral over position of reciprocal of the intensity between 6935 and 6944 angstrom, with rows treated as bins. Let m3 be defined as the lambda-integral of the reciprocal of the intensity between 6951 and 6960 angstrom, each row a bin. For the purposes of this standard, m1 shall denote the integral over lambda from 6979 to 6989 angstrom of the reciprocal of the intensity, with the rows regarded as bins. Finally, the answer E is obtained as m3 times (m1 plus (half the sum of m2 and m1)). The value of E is 0.46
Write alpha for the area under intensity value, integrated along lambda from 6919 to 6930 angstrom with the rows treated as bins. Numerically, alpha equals 195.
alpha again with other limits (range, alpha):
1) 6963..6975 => 235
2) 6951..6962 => 213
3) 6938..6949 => 215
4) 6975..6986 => 216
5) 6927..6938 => 208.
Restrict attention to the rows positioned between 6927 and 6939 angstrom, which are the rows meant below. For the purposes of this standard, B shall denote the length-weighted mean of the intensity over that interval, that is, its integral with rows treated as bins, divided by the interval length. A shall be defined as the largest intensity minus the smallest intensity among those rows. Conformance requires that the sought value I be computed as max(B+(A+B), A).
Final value 38.3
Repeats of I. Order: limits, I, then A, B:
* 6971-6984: 40.1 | 0.84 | 19.6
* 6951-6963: 39.5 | 0.87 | 19.3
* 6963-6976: 39.7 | 0.55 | 19.6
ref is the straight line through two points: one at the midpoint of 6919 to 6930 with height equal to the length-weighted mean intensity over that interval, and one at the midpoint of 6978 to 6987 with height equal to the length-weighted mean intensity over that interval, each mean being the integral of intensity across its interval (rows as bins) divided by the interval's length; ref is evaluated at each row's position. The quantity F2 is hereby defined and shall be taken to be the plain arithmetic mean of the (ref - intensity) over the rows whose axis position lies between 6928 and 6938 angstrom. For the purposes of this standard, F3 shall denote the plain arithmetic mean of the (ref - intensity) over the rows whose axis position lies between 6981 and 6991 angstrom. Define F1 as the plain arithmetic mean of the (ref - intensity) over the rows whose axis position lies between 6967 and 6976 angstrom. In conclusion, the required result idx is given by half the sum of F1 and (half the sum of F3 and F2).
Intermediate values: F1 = -0.36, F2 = -0.9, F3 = -0.13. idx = -0.44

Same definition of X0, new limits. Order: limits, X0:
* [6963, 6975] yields 19.32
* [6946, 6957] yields 19.09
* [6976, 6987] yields 19.11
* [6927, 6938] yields 18.61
